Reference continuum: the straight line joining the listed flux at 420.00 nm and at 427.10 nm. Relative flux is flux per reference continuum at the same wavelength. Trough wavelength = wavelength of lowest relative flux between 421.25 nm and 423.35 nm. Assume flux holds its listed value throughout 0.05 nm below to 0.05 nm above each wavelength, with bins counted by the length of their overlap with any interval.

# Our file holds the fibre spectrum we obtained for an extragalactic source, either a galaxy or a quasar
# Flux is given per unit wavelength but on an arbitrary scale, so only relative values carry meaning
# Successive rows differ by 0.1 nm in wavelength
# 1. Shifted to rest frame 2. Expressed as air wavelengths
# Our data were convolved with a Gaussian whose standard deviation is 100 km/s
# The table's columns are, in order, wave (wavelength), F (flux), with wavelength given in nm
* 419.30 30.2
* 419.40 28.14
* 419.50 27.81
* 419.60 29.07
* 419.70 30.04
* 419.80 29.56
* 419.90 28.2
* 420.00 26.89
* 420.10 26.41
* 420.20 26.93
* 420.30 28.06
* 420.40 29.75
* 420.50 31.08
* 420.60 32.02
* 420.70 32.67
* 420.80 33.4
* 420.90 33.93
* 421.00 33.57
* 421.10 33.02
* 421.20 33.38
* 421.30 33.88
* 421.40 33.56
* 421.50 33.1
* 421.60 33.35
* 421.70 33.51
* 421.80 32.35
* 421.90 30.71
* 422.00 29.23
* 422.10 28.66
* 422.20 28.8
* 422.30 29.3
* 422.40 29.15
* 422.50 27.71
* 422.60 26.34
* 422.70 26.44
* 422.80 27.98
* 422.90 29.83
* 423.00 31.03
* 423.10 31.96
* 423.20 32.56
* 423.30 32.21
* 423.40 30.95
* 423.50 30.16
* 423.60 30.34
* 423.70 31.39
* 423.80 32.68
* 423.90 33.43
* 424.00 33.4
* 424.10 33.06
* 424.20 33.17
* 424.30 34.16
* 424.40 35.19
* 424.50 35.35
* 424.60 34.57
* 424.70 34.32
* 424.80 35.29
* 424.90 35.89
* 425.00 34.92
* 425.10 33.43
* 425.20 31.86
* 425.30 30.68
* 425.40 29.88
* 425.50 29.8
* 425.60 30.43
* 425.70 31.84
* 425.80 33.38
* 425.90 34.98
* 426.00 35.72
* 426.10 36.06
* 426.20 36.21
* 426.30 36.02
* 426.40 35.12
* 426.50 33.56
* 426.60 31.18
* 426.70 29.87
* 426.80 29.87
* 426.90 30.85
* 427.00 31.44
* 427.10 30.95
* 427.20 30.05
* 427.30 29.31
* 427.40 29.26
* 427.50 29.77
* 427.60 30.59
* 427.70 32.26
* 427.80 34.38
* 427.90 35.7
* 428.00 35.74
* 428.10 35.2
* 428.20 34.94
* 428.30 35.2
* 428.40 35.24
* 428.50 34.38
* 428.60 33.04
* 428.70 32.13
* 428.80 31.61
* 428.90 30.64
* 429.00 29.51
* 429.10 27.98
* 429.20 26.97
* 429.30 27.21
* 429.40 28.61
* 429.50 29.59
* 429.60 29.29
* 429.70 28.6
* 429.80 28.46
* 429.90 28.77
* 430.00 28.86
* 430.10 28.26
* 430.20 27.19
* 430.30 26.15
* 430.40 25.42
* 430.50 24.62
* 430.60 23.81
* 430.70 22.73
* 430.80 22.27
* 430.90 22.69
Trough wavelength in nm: 422.60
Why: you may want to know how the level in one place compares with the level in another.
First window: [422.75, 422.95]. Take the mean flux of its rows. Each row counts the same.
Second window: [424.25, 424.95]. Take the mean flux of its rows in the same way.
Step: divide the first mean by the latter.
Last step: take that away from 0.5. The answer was -0.33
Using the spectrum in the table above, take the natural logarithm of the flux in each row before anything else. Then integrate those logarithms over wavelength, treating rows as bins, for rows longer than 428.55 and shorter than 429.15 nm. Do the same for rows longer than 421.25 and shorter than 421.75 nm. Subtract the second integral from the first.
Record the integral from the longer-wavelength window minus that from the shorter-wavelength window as 0.3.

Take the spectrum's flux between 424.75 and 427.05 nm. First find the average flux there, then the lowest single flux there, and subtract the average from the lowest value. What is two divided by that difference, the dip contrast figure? -0.63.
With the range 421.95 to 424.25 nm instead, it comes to -0.49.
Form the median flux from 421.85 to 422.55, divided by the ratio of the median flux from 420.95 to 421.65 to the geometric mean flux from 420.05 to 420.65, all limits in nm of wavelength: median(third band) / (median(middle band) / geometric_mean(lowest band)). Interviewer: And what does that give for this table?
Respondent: 25.3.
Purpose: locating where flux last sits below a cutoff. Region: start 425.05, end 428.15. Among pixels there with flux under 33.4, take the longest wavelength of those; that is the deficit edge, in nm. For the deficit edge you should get 427.70 nm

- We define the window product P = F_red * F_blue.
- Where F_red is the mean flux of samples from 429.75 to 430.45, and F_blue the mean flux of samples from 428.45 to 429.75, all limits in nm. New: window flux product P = 827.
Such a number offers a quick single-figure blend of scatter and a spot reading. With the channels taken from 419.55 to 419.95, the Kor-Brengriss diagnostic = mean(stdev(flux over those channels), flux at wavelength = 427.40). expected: 15.0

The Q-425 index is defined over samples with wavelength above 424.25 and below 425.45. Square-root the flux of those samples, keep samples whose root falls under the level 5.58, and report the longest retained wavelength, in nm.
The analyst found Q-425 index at 425.40 nm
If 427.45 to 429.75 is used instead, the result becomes 429.70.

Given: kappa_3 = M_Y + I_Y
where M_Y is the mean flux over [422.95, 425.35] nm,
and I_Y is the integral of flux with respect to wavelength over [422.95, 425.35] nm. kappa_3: 112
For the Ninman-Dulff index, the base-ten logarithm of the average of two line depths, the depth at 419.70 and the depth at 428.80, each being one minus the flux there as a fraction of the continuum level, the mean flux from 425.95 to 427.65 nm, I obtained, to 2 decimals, -1.40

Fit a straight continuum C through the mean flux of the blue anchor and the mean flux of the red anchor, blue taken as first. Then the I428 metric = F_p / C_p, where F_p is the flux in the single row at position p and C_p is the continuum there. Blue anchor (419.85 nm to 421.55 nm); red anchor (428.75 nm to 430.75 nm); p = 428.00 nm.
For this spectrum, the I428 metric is 1.26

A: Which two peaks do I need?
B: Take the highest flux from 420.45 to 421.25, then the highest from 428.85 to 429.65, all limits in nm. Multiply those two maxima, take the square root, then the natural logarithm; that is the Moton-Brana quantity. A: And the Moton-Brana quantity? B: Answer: 3.47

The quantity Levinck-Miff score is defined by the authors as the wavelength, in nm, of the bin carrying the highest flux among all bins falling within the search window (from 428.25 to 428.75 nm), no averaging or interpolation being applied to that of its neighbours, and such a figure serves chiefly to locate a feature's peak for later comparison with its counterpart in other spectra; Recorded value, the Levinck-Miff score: 428.40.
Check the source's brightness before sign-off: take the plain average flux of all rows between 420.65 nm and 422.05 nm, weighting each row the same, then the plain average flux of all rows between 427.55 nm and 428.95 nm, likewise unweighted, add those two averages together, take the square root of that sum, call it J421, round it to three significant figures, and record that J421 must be 8.15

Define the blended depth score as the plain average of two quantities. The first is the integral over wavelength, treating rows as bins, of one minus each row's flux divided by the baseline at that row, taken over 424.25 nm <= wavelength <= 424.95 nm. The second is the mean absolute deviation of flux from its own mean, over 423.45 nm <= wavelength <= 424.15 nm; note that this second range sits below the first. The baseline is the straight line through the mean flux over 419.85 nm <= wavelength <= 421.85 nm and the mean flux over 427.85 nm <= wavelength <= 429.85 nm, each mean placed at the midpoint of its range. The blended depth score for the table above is 0.58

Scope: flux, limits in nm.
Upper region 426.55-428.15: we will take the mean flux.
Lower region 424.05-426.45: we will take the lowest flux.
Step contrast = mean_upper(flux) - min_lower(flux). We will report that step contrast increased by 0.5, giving 2.4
